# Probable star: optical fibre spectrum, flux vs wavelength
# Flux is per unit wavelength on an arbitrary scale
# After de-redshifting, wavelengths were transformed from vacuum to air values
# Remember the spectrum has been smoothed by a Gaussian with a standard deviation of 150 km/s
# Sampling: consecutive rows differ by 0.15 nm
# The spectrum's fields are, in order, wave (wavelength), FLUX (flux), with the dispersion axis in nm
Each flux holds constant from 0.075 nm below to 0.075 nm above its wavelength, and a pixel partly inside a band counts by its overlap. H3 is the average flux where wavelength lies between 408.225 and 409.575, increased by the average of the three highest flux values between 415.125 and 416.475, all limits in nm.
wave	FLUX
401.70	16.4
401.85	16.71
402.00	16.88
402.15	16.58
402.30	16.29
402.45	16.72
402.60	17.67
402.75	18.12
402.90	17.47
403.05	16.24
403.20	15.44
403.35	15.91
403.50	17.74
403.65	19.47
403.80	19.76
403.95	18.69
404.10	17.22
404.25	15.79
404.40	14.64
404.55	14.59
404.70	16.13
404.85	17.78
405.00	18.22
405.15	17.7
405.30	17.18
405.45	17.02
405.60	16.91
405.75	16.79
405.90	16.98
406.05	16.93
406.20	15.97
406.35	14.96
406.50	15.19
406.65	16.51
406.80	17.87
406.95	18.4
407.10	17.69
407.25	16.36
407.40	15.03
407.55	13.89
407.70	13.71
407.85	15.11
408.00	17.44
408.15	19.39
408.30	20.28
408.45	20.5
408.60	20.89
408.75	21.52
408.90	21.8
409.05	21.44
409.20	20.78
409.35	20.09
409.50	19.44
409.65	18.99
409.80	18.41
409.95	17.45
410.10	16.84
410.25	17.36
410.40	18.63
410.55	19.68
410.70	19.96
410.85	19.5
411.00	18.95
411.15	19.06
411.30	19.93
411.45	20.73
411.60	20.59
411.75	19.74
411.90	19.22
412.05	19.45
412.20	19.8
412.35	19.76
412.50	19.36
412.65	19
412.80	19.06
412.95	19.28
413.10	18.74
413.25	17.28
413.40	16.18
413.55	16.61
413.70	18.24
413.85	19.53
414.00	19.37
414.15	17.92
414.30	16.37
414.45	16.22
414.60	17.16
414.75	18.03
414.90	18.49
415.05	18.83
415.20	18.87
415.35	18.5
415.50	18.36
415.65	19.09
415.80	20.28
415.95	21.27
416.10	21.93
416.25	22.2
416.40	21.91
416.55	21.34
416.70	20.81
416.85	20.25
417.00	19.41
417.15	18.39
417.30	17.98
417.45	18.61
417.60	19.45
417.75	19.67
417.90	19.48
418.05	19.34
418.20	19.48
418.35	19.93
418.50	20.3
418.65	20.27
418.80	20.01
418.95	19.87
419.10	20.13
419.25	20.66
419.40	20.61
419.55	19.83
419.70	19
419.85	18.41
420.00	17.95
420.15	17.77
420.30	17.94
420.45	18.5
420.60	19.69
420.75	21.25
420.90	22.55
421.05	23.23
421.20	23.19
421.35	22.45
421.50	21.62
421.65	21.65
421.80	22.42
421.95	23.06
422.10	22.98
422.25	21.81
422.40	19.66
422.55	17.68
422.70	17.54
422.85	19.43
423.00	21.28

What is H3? 43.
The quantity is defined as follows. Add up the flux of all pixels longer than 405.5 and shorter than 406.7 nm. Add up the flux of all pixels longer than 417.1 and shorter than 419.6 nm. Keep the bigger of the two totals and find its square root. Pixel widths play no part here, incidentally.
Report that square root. 18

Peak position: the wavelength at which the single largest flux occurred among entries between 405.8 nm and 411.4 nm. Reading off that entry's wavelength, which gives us 408.90 nm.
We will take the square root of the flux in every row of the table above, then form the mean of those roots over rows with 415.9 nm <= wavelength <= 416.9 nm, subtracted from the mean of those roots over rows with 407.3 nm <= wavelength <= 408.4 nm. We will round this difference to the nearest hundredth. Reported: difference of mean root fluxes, -0.58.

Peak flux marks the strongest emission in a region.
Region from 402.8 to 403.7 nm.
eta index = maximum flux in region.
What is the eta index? 19.47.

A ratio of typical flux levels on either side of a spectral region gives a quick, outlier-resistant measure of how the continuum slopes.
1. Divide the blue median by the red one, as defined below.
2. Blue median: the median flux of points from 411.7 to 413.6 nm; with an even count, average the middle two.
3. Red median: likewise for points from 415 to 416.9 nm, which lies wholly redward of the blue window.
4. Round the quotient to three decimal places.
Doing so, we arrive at 0.948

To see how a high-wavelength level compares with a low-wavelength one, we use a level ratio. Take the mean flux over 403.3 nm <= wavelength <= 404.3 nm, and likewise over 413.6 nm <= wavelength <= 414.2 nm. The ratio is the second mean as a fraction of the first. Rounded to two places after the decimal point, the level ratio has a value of 1.05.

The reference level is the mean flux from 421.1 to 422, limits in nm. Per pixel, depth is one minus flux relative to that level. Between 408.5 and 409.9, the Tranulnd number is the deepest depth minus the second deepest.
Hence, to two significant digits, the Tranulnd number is 0.026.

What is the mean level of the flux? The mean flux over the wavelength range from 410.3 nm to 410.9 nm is 19.4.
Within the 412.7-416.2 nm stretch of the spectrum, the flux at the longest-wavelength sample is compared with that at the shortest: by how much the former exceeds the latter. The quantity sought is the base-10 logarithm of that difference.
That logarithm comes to 0.5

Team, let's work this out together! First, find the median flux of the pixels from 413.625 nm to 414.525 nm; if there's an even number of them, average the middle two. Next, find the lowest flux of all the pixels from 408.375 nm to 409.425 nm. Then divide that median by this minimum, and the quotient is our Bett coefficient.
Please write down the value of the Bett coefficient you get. 0.90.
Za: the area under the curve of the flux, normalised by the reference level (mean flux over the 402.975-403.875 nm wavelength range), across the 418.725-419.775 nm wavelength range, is 1.21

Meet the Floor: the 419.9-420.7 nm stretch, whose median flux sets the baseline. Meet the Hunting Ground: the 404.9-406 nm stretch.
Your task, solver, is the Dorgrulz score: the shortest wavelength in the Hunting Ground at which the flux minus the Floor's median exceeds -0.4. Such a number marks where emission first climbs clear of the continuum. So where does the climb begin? 405.00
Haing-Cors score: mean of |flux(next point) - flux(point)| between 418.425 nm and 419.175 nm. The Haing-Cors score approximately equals 0.17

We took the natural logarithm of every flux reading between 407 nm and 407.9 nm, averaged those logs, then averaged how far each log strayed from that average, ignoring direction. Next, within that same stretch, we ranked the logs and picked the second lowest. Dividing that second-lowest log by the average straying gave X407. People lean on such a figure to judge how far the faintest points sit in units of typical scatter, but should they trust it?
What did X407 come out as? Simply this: 36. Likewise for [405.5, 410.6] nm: 25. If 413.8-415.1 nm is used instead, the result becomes 52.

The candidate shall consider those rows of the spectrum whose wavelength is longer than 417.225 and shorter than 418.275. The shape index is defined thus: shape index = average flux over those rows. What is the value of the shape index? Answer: 19.1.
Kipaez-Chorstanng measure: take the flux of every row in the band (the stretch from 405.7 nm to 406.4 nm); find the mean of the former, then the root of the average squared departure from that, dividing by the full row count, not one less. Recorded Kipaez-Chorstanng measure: 0.77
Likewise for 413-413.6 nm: 0.97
